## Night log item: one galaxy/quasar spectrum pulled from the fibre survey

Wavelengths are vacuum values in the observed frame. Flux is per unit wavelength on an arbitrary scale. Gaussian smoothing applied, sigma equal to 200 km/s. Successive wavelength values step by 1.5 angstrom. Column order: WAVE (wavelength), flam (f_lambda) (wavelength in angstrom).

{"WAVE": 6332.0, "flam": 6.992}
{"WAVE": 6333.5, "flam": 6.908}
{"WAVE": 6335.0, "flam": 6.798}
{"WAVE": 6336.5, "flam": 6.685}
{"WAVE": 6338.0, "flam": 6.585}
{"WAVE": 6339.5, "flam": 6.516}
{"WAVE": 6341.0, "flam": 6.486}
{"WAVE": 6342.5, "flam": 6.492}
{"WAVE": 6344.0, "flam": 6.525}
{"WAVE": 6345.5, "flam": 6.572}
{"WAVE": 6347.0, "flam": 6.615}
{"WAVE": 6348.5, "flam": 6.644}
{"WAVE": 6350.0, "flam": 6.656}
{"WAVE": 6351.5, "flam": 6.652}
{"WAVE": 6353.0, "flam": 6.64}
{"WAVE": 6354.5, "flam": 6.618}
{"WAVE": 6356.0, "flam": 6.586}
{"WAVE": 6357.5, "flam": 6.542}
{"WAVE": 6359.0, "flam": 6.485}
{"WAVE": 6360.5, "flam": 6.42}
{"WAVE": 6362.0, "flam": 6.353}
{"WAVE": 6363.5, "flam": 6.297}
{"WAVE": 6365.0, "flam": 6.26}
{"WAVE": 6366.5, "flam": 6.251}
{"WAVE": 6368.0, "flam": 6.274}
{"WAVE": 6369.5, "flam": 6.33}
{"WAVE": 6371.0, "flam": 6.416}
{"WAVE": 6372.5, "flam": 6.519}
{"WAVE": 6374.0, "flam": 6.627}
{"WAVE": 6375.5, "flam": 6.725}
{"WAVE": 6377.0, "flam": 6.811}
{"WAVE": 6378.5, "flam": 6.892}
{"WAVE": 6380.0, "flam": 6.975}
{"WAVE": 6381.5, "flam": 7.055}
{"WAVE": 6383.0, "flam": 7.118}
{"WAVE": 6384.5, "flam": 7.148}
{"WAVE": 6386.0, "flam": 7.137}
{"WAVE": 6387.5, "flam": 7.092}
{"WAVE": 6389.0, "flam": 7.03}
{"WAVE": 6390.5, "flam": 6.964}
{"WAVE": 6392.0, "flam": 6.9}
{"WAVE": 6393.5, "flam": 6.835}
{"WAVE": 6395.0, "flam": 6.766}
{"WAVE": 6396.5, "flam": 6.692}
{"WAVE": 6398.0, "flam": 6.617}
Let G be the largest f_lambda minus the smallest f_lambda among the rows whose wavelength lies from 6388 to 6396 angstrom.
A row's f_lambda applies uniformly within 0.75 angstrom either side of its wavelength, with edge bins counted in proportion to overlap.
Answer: 0.26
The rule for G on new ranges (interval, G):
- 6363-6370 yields 0.08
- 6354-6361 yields 0.20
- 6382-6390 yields 0.12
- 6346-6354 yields 0.04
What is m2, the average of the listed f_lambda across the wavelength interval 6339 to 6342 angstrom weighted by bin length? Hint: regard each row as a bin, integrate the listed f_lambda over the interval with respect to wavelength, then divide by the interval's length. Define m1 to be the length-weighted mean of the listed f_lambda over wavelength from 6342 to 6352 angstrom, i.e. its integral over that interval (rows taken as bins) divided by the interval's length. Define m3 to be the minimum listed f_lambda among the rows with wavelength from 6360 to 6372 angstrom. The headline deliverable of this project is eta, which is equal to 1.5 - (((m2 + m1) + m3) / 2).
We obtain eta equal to -8.17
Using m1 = 6.59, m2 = 6.50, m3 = 6.251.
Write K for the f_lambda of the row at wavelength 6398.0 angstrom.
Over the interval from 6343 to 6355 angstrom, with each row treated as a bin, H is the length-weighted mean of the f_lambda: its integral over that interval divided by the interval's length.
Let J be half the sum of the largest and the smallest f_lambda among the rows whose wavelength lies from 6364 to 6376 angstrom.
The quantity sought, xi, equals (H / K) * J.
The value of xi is 6.48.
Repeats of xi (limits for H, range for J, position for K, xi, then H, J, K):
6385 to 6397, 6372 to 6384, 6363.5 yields 7.51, 6.94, 6.82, 6.297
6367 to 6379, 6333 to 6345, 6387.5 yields 6.20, 6.56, 6.70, 7.092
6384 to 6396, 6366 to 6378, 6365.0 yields 7.28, 6.97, 6.53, 6.26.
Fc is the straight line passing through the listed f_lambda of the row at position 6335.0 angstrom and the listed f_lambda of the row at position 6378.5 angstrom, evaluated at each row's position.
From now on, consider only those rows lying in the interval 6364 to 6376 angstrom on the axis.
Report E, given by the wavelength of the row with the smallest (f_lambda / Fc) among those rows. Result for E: 6366.5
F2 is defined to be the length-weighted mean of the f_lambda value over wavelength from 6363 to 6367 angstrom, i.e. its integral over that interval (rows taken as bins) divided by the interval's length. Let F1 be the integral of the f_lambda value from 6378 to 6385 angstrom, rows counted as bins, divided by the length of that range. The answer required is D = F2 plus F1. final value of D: 13.3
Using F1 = 7.04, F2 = 6.3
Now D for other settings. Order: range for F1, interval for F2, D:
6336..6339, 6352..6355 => 13.3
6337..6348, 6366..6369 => 12.8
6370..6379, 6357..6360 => 13.2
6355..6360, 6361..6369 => 12.8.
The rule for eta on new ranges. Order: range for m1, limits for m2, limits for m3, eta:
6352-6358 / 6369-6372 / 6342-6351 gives -8.24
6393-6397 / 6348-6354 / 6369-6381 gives -8.37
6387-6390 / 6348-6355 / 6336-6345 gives -8.59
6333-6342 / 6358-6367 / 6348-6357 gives -8.29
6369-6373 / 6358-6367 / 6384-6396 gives -8.27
